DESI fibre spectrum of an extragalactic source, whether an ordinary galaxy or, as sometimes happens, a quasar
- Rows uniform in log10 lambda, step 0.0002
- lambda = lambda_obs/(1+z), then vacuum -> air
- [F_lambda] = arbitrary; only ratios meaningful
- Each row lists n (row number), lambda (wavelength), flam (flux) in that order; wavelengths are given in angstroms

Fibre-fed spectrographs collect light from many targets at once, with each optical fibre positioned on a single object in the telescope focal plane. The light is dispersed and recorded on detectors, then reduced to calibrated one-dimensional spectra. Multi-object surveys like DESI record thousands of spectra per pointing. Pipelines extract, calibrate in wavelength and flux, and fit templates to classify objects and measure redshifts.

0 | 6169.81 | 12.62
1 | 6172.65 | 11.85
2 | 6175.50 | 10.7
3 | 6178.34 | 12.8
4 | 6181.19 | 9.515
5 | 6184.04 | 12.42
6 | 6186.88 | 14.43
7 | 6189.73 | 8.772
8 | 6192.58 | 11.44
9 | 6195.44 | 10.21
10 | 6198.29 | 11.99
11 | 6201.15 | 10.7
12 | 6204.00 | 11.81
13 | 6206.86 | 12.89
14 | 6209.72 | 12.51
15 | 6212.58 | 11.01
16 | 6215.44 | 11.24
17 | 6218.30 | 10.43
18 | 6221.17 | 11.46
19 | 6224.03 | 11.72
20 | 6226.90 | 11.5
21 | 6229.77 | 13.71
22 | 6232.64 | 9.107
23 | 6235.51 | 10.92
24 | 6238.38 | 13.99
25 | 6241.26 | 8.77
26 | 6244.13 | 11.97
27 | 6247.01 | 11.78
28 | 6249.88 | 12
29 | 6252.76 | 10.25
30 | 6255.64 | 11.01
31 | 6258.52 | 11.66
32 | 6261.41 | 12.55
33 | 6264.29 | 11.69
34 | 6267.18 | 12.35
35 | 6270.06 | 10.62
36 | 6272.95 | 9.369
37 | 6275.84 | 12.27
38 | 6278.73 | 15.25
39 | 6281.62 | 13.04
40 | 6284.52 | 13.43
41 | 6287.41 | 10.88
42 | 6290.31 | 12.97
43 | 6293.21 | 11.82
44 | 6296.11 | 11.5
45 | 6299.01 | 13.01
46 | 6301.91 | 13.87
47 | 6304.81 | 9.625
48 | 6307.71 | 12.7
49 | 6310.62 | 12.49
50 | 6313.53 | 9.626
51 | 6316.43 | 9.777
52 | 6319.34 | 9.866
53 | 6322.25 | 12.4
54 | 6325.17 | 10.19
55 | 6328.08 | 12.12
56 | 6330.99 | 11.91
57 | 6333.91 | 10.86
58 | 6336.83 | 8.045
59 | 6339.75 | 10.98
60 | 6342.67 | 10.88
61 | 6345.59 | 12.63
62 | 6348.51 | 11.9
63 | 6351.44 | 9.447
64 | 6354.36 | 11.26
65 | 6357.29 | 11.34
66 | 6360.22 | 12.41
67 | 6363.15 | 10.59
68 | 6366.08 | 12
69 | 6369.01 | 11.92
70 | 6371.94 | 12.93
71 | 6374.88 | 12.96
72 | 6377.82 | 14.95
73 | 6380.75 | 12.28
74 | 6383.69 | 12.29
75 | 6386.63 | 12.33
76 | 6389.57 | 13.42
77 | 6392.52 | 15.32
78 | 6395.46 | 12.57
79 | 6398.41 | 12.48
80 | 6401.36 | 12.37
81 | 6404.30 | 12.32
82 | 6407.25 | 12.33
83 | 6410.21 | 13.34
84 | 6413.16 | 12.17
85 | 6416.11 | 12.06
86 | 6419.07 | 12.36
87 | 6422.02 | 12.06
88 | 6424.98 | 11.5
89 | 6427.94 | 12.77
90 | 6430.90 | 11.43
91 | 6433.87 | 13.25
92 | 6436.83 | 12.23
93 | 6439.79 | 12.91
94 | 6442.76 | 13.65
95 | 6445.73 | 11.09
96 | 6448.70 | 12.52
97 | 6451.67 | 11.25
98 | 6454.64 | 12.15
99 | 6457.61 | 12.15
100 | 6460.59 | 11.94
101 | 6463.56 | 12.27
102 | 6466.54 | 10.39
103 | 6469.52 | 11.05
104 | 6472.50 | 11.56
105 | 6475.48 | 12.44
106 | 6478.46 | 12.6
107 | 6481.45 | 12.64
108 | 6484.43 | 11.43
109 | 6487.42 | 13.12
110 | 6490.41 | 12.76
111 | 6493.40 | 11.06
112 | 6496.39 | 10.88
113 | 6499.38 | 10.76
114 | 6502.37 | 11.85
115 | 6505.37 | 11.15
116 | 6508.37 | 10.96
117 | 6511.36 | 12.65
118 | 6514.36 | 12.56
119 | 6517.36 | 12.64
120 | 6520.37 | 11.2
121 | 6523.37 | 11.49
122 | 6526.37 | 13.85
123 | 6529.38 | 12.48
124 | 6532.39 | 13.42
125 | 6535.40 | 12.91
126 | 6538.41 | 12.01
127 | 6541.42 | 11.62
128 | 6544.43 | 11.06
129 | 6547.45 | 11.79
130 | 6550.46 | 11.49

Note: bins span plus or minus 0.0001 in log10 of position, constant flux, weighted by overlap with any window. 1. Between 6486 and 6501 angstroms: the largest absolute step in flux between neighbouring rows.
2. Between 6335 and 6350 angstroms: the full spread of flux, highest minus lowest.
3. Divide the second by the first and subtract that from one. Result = -1.7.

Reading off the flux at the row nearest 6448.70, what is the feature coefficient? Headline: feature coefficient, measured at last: 12.52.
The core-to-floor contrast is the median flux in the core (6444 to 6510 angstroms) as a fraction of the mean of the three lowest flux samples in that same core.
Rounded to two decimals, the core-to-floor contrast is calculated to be 1.10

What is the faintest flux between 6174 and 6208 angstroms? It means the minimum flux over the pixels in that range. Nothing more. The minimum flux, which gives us 8.772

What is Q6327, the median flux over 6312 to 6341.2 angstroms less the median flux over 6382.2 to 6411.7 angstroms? -1.9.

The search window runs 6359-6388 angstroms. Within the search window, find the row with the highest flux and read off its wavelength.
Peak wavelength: 6377.82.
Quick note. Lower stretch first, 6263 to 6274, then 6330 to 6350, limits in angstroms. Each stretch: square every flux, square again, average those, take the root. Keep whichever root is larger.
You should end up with 127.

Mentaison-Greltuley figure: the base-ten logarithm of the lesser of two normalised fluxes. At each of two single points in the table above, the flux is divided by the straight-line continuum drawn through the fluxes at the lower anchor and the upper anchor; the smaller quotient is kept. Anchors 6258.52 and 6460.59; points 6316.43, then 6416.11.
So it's -0.079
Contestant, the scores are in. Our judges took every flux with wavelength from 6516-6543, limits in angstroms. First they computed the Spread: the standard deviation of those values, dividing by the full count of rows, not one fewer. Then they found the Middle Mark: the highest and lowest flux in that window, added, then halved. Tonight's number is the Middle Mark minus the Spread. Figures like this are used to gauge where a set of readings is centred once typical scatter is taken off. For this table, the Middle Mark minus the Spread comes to 11.7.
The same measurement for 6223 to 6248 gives 9.7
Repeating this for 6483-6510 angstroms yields 11.1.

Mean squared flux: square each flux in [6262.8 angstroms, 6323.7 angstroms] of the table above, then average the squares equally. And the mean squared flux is 143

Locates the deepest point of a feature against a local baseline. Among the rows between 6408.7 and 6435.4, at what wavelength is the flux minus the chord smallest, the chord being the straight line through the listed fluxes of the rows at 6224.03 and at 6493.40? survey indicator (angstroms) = 6430.90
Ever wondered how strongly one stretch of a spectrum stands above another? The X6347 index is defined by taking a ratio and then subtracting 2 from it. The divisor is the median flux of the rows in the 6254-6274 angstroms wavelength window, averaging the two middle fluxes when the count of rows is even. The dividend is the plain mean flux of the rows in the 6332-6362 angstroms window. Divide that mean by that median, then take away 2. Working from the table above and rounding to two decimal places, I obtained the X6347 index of -1.06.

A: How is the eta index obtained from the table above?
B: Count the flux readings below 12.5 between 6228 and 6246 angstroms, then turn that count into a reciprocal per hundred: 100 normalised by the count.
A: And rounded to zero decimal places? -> 25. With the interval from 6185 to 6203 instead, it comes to 20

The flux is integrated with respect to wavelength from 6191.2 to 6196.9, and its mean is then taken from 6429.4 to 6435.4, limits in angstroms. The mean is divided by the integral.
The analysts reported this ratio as 0.200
